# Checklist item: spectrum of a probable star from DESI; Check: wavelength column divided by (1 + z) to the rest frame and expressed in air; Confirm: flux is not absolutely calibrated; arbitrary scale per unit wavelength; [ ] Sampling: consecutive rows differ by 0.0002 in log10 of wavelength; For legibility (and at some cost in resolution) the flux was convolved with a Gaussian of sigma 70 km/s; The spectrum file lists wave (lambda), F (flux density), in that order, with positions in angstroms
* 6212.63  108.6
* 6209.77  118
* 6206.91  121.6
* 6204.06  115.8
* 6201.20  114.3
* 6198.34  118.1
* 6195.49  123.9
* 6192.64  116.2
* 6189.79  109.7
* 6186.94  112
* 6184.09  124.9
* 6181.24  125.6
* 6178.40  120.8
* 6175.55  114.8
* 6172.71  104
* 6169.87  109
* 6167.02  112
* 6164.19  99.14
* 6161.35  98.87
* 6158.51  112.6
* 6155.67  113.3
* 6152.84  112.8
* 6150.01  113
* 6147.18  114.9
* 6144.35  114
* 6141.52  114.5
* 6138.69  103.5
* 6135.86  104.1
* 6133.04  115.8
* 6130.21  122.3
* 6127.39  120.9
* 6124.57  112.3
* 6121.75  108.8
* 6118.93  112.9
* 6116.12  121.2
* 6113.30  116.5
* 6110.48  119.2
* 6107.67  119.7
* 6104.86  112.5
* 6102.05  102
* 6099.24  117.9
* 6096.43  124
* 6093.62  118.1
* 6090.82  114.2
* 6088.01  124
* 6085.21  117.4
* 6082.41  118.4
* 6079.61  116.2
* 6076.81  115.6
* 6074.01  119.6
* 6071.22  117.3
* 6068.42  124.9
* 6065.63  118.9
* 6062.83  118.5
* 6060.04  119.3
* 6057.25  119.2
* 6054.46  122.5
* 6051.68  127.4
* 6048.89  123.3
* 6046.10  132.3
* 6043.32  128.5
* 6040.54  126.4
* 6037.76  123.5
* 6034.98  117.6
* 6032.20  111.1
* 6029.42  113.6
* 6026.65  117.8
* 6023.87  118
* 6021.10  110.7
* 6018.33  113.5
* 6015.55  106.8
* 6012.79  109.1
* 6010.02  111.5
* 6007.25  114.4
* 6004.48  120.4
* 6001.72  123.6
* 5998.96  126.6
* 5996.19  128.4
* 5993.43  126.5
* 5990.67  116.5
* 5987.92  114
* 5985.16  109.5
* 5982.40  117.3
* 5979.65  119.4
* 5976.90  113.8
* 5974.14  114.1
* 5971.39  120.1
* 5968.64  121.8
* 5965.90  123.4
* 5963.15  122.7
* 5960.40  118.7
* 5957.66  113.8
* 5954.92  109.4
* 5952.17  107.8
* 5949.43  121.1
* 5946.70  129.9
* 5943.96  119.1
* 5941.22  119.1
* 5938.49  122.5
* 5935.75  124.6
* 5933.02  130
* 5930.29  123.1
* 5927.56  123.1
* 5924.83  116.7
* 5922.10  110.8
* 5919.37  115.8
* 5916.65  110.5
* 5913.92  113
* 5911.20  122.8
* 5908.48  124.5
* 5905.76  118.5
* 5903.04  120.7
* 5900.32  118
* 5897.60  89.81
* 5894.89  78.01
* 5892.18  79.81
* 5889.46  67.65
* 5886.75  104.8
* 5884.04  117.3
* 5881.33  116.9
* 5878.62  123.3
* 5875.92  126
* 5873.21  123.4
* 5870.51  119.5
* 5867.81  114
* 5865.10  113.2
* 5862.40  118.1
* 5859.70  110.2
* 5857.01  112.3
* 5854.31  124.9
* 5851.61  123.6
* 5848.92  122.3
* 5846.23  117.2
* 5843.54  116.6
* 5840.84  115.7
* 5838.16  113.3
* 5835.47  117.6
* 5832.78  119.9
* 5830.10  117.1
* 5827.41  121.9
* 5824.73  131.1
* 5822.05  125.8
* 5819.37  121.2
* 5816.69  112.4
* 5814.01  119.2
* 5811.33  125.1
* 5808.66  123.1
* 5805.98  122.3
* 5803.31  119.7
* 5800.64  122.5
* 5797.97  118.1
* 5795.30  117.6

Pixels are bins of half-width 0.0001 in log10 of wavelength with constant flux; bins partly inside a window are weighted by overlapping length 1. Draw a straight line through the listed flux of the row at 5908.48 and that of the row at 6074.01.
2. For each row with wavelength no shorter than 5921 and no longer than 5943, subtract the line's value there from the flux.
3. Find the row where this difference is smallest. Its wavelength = 5922.10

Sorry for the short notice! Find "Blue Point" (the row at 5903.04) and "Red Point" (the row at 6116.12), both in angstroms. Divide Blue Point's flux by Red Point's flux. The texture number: 1.00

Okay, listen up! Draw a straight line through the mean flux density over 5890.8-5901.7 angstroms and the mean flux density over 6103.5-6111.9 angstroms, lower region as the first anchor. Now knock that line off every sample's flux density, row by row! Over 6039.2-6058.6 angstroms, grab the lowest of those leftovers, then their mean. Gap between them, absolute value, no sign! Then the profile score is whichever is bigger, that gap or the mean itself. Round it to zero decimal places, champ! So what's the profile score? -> 16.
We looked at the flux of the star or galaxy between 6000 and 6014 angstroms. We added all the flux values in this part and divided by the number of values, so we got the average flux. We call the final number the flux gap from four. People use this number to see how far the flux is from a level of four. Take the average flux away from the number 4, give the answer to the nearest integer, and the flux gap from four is -112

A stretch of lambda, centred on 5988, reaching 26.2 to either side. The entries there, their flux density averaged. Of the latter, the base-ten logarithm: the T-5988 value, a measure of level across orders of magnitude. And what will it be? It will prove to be 2.07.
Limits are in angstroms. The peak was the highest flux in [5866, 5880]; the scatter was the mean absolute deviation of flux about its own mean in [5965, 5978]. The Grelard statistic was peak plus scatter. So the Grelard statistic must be 130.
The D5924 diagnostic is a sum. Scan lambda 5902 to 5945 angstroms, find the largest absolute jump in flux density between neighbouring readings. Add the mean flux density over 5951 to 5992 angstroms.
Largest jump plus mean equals 126.0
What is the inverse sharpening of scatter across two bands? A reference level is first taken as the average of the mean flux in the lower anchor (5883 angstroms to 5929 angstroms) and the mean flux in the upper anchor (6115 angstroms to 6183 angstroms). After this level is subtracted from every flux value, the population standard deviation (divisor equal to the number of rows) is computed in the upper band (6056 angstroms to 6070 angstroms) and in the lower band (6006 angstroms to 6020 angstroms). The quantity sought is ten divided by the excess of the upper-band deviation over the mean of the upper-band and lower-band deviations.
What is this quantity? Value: -48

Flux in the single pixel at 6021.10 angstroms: 110.7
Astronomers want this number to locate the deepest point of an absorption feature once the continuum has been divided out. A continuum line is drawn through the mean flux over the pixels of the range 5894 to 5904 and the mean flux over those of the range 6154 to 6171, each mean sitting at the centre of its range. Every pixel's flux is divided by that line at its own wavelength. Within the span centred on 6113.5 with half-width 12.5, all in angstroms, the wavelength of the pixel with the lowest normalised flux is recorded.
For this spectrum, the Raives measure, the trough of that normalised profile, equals 6102.05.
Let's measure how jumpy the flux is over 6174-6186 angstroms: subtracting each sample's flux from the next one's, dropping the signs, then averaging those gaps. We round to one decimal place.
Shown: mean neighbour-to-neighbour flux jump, 3.8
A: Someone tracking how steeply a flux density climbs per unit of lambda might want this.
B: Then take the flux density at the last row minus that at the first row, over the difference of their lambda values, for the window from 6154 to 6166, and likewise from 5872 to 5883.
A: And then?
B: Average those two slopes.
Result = -1.2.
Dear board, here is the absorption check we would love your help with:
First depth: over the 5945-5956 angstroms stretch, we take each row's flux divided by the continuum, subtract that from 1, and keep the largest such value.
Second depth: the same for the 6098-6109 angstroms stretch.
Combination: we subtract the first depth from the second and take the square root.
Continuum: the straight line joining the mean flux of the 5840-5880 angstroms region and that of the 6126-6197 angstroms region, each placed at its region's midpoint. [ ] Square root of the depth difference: 0.17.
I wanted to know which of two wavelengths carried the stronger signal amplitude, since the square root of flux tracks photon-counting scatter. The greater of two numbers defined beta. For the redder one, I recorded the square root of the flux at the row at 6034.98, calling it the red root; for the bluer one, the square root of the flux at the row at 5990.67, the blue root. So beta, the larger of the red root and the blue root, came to 10.8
